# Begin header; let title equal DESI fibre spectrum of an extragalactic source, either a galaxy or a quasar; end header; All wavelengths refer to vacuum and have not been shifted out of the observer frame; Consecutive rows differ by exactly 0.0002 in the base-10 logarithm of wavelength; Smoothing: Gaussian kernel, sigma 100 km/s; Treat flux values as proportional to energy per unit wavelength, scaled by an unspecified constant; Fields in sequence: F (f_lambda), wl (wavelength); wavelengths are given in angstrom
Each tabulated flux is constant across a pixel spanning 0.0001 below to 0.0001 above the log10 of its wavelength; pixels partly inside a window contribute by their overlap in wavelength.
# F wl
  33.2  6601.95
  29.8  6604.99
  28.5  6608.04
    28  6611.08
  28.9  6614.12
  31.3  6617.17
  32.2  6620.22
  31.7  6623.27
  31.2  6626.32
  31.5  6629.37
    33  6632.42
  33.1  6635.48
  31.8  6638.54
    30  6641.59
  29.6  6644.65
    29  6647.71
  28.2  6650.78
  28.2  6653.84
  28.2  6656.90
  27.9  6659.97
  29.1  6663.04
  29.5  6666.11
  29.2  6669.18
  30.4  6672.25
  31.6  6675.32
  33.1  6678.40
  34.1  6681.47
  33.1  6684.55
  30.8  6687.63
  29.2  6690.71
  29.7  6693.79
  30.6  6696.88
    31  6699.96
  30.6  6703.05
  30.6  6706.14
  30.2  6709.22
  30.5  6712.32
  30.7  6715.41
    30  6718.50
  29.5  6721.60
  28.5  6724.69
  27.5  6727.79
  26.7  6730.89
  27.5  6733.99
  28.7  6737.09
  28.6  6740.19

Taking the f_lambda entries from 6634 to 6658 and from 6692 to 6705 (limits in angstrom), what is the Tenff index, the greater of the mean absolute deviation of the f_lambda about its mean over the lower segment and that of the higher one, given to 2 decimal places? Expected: 1.40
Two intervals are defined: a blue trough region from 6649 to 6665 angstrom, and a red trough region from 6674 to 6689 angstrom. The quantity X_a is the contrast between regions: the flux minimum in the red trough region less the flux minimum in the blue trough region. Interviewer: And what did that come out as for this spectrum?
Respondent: 2.9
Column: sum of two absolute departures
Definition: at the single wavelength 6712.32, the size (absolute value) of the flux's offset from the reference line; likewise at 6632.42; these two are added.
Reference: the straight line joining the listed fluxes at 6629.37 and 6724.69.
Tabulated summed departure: 3.2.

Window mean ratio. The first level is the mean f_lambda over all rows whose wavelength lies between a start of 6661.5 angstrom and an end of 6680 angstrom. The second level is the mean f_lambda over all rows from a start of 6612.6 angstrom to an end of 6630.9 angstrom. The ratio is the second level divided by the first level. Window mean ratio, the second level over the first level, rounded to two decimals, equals 1.02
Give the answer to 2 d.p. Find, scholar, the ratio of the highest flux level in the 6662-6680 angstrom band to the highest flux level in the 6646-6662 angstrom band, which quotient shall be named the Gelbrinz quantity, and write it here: 1.14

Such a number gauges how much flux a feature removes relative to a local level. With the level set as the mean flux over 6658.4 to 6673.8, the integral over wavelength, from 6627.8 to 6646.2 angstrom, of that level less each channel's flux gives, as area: -42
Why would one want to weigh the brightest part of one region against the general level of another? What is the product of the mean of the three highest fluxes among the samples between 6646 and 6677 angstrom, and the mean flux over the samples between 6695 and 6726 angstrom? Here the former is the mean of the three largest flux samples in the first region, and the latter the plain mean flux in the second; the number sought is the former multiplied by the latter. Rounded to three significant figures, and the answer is 922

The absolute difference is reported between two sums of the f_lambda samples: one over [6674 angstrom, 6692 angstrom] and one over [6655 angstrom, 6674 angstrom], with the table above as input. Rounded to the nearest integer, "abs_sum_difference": 18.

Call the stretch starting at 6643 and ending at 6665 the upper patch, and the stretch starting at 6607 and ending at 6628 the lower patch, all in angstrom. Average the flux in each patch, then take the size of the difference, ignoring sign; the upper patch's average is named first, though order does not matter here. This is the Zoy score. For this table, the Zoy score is 1.7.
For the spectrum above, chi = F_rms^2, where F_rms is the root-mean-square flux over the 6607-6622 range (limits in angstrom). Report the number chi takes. 890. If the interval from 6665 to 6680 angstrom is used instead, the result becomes 948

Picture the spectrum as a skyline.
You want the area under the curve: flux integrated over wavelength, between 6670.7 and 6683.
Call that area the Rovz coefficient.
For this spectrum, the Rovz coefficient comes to 397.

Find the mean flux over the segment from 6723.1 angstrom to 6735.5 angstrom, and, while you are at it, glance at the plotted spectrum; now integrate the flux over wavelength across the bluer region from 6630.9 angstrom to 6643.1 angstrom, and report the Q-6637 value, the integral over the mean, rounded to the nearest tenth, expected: 14.2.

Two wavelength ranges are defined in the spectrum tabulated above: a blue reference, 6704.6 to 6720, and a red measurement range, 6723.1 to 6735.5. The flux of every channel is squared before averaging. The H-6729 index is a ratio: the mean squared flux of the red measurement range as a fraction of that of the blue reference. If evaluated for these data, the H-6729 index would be 0.82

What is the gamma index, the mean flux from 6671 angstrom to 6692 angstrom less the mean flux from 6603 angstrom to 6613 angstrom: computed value 3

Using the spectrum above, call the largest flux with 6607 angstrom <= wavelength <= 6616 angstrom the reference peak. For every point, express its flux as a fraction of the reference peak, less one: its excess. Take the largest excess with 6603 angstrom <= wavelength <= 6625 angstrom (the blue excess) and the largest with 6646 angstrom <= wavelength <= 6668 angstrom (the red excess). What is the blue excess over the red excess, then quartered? 1.4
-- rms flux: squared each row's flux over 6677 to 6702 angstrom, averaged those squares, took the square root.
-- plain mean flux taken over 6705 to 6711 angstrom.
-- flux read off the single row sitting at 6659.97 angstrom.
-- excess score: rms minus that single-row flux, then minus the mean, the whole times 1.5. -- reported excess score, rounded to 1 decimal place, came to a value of -40.2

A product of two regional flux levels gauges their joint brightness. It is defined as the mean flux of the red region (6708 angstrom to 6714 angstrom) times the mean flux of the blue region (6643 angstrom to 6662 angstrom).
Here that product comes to 865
